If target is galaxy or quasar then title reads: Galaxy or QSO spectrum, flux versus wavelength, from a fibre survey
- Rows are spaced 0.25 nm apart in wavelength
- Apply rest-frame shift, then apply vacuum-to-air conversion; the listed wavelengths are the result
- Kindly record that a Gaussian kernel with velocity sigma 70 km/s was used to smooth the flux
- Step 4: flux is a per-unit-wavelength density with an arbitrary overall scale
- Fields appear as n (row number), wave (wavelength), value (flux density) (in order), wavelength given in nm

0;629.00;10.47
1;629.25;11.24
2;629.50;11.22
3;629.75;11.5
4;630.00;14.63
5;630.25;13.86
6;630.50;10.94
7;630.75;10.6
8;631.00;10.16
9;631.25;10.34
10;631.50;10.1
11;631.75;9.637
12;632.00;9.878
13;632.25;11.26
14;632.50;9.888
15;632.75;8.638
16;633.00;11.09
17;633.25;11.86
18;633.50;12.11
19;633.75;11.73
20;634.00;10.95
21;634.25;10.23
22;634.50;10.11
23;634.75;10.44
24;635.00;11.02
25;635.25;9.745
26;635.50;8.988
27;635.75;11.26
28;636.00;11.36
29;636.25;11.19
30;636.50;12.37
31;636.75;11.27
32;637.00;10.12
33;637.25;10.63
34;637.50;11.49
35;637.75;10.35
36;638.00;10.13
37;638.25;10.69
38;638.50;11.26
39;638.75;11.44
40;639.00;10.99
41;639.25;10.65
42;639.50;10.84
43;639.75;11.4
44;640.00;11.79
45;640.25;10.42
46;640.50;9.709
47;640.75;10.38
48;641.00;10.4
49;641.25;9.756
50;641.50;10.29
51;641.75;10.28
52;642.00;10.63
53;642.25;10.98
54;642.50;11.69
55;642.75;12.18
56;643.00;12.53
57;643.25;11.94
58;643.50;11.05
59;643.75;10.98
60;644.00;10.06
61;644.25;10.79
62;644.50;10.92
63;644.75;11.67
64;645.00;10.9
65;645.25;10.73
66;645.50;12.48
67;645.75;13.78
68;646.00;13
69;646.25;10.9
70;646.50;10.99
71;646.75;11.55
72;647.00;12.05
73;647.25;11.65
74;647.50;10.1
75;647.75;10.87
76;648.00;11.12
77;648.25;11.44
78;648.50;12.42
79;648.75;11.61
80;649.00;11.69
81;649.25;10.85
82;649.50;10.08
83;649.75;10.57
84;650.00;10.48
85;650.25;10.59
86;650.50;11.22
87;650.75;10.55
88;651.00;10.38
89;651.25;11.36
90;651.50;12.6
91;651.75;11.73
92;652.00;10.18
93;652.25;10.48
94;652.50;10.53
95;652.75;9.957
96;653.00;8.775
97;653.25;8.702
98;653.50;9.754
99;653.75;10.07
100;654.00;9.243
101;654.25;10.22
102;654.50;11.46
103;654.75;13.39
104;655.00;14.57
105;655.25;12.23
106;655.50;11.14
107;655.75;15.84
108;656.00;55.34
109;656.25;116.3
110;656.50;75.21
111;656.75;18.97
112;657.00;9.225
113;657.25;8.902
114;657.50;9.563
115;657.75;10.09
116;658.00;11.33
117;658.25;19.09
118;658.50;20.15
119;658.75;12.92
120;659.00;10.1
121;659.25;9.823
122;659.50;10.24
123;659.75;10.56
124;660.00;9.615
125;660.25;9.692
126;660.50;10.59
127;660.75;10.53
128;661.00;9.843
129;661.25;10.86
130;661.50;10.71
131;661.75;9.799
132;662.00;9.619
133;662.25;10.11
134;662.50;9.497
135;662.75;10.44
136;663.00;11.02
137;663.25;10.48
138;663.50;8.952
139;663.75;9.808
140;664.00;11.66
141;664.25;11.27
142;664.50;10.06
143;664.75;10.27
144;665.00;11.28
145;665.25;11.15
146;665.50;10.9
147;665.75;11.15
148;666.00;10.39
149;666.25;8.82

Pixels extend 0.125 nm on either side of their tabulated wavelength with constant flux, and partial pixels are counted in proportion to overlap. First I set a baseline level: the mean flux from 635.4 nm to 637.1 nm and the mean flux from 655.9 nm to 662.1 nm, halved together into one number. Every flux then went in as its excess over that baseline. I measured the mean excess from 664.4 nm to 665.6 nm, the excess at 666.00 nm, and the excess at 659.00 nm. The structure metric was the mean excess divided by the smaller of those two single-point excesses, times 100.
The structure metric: 88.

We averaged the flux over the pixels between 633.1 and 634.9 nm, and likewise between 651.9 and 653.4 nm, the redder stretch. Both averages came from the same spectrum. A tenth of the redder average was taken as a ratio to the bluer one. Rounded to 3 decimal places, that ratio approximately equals 0.088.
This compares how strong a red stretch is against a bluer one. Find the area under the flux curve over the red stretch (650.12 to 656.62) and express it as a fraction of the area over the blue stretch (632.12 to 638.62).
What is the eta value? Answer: 1.8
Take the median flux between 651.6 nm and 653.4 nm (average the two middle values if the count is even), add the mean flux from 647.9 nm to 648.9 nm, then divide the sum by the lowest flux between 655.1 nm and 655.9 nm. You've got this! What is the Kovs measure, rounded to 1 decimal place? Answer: 2.0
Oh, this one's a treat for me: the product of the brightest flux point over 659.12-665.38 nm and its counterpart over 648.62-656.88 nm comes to 1356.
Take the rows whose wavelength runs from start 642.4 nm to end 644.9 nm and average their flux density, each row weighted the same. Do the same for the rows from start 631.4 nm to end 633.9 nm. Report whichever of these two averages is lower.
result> 10.6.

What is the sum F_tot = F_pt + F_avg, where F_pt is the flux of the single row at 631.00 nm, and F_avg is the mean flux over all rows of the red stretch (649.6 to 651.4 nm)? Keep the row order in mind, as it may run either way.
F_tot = 20.9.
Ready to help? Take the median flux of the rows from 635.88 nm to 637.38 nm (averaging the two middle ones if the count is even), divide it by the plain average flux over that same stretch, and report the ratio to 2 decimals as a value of 1.01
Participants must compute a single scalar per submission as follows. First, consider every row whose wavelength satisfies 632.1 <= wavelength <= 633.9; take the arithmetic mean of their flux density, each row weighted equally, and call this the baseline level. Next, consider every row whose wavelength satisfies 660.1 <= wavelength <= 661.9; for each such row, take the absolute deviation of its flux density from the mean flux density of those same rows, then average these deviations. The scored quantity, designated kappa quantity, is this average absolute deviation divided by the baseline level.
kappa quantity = 0.040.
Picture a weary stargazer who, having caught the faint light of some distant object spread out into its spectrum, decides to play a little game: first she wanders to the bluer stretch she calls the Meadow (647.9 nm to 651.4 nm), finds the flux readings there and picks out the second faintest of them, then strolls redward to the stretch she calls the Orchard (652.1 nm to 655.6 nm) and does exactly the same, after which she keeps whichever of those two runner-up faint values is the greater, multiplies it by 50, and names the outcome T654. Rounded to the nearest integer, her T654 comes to 519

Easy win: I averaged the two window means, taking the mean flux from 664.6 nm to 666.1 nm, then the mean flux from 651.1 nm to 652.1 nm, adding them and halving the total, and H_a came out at 11.2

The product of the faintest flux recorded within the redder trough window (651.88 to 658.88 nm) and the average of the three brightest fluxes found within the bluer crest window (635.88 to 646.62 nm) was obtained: 114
